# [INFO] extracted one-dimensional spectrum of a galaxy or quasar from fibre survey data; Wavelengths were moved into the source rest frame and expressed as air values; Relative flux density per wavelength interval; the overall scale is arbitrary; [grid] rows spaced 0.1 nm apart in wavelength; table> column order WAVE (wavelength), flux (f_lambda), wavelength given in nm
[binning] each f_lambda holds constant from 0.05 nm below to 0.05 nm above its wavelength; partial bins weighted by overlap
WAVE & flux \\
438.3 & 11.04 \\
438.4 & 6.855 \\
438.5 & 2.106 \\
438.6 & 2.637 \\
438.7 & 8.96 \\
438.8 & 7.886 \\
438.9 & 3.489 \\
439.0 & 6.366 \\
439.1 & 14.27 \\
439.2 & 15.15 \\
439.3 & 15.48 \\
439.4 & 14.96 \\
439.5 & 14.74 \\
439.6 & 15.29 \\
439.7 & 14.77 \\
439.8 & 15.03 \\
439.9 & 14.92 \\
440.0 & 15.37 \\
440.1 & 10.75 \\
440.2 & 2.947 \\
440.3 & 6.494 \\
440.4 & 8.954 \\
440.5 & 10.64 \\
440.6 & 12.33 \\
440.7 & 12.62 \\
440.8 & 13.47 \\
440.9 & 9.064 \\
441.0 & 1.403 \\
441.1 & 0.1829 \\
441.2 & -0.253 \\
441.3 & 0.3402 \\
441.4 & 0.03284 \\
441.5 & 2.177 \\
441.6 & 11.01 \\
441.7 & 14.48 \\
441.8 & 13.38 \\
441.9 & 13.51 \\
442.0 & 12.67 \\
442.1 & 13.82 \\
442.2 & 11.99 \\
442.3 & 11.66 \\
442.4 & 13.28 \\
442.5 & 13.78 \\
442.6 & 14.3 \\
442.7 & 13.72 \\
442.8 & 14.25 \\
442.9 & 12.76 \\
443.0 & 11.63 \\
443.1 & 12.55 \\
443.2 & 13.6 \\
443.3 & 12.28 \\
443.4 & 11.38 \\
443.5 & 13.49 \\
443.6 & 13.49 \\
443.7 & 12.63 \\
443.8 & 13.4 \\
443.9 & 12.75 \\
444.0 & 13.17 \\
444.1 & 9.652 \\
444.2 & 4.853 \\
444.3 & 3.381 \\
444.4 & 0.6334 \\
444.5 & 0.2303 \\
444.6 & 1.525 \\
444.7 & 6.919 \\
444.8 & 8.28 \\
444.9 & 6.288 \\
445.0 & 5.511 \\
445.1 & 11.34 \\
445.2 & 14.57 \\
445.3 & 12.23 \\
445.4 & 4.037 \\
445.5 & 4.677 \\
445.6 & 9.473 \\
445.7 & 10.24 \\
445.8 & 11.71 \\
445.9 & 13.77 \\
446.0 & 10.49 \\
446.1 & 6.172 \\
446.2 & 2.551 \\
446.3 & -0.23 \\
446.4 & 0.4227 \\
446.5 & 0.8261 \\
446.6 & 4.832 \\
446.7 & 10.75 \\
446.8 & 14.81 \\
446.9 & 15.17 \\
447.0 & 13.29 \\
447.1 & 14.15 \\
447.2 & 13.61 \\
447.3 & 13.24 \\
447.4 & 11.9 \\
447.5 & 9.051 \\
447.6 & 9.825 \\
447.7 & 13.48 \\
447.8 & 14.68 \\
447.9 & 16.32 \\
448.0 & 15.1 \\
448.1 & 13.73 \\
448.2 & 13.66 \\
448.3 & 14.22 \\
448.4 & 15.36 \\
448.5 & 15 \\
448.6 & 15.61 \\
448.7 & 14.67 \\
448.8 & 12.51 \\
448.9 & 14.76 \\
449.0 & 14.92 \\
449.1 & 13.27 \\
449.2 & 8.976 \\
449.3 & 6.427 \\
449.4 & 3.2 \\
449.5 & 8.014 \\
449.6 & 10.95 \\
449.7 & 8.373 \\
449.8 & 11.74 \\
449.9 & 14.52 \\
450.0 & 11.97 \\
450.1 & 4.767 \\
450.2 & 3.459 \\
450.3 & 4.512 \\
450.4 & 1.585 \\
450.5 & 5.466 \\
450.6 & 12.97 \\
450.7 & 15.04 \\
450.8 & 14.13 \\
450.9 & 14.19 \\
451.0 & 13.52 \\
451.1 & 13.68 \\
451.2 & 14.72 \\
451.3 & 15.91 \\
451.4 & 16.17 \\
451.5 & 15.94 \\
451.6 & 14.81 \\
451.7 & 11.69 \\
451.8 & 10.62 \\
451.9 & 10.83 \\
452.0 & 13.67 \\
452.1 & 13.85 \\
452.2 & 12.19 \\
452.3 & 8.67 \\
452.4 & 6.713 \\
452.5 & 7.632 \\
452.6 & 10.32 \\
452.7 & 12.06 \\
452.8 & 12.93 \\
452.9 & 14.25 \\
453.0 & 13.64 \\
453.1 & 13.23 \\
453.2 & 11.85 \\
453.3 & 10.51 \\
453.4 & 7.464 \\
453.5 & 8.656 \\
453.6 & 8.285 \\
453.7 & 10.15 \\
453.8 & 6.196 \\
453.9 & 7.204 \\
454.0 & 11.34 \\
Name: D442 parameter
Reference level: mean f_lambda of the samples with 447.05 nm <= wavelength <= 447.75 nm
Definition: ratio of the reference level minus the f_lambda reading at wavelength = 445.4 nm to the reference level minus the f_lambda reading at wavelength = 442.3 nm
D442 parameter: 15.7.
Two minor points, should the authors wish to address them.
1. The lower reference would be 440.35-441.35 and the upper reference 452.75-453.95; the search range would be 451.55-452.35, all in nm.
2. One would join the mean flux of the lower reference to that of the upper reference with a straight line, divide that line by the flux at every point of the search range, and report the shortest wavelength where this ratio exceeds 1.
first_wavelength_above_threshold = 452.3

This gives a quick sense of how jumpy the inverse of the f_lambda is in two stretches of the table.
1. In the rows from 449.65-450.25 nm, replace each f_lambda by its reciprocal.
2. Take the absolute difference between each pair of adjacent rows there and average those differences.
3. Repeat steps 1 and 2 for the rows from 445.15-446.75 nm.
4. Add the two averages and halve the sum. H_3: 0.51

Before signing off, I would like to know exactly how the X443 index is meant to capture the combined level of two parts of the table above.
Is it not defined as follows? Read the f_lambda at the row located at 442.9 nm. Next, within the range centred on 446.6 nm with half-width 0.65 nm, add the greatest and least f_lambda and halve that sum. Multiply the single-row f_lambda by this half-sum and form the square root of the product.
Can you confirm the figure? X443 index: 9.8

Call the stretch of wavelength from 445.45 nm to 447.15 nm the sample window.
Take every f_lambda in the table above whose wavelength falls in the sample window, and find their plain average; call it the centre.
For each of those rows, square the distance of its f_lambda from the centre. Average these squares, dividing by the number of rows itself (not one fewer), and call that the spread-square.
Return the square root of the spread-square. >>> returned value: 5.2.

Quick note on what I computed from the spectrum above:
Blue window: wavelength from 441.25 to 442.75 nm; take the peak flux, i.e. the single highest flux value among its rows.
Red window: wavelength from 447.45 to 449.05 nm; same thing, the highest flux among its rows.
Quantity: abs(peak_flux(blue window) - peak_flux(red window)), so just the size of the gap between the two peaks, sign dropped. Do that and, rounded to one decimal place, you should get 1.8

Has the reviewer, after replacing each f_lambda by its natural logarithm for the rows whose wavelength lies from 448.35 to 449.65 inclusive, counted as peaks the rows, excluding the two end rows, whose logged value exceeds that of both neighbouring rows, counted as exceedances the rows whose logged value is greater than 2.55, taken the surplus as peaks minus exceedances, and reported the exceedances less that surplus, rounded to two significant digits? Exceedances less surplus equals 12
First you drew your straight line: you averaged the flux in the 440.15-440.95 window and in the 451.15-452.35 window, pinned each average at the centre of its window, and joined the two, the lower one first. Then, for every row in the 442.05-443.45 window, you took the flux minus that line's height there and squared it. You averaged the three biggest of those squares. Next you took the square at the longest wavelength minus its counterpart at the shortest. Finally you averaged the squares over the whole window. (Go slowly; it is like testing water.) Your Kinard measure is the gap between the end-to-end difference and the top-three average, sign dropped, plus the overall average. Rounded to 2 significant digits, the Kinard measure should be 37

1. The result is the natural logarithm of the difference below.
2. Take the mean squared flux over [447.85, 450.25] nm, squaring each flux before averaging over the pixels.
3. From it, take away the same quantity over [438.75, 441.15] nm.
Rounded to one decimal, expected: 2.7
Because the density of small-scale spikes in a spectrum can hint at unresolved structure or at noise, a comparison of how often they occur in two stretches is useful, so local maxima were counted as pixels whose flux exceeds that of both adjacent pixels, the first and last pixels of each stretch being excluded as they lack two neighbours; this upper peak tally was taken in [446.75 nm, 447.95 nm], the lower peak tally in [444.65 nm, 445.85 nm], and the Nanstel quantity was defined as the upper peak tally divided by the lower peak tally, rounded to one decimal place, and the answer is 1.0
